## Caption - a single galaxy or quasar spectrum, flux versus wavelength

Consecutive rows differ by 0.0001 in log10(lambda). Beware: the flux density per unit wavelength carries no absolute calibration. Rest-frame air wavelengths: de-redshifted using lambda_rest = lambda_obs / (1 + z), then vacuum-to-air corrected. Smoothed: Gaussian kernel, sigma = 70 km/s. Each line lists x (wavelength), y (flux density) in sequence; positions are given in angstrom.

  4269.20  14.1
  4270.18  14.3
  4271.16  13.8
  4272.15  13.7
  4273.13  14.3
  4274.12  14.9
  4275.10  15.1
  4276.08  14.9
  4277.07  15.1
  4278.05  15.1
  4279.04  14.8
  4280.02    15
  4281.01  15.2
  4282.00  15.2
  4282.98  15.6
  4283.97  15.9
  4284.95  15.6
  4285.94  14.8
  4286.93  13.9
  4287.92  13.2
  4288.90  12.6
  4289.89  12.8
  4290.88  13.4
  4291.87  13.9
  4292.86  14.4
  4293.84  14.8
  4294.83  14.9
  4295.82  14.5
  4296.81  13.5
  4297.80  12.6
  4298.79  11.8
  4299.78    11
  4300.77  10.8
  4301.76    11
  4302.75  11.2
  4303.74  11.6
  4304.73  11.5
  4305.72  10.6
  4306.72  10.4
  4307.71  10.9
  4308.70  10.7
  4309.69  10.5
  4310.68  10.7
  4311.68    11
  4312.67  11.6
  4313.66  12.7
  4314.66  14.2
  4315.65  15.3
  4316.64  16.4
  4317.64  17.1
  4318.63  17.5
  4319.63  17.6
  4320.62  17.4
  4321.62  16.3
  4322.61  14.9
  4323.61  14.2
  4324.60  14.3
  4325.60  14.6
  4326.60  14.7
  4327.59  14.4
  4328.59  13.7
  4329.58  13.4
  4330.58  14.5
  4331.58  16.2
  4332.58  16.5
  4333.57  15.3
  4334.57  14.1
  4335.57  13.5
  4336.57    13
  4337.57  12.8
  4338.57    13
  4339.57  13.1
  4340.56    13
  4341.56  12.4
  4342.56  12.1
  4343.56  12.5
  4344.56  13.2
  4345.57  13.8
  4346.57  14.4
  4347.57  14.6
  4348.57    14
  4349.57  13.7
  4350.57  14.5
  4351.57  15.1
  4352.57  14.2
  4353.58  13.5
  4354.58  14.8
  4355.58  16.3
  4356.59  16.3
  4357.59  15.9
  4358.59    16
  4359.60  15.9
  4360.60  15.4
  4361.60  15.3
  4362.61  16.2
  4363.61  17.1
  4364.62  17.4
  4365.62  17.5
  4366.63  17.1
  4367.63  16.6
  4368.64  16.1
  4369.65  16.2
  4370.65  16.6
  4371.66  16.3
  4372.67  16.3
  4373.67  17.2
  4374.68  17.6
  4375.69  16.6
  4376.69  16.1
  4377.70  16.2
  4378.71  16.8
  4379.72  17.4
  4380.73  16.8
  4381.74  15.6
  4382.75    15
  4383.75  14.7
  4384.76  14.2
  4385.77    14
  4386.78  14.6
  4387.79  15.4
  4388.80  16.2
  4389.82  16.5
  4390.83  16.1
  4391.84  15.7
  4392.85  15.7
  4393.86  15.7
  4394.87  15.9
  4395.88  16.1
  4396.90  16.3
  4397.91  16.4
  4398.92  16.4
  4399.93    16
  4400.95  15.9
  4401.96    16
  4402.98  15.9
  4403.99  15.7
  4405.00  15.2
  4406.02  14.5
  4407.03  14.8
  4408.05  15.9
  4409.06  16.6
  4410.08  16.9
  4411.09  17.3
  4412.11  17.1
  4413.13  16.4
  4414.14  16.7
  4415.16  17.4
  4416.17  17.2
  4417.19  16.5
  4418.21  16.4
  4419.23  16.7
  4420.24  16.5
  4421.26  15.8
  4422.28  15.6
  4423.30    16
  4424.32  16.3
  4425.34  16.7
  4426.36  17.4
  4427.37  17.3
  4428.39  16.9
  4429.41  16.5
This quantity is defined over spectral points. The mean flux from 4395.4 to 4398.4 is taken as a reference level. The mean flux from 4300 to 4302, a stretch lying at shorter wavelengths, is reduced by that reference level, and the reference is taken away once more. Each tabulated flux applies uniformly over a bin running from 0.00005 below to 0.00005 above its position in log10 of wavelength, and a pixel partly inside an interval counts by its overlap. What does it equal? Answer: -21.6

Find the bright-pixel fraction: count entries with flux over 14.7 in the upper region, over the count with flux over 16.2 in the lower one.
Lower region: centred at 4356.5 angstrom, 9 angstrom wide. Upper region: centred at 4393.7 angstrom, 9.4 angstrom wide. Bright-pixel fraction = 4.5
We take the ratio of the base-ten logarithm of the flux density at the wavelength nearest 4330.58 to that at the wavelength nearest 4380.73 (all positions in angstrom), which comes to 0.948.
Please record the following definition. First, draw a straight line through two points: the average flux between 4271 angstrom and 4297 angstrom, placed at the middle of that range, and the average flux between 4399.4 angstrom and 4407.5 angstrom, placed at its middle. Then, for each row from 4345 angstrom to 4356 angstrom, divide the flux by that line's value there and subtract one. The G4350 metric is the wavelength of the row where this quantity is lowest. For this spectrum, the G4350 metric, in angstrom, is 4353.58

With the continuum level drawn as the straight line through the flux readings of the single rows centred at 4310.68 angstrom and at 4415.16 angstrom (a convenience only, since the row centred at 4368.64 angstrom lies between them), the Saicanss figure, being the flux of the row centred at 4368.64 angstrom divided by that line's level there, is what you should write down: 1.12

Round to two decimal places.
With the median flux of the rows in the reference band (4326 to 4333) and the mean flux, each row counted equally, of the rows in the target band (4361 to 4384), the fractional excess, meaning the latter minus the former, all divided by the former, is 0.14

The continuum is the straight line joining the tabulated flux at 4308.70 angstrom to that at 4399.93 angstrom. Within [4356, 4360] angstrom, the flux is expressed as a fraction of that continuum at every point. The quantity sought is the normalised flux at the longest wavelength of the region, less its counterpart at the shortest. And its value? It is -0.04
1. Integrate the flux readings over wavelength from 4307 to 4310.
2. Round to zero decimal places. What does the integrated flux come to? 32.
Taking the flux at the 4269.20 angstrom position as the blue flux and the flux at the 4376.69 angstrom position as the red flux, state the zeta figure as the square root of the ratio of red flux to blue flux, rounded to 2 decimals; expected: 1.07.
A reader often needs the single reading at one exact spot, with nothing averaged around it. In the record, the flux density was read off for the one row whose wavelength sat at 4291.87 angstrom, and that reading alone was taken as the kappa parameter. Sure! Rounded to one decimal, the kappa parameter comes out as 13.9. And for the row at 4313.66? 12.7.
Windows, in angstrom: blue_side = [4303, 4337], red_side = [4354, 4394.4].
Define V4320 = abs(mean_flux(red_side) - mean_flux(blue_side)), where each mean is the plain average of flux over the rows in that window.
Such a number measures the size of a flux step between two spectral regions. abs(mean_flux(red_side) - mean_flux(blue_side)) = 2.2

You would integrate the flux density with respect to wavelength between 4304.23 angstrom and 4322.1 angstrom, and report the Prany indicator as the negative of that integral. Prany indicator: -241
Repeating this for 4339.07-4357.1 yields -252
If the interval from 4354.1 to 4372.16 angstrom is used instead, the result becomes -294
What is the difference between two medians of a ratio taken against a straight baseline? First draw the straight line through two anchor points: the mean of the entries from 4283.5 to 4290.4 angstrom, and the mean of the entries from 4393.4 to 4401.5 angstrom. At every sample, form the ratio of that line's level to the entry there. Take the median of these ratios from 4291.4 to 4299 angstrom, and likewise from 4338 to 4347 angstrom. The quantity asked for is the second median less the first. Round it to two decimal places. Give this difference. 0.15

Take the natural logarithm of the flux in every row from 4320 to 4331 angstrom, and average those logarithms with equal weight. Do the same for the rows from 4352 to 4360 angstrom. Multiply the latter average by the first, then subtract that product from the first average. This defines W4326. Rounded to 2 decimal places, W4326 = -4.65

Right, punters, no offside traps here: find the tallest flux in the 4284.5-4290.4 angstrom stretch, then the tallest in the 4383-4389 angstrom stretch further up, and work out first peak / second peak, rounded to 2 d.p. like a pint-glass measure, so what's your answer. 0.96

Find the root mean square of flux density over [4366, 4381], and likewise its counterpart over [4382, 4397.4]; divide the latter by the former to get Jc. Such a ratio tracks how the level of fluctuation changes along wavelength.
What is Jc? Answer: 0.93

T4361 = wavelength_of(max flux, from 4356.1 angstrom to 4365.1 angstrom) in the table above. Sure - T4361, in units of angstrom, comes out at 4364.62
